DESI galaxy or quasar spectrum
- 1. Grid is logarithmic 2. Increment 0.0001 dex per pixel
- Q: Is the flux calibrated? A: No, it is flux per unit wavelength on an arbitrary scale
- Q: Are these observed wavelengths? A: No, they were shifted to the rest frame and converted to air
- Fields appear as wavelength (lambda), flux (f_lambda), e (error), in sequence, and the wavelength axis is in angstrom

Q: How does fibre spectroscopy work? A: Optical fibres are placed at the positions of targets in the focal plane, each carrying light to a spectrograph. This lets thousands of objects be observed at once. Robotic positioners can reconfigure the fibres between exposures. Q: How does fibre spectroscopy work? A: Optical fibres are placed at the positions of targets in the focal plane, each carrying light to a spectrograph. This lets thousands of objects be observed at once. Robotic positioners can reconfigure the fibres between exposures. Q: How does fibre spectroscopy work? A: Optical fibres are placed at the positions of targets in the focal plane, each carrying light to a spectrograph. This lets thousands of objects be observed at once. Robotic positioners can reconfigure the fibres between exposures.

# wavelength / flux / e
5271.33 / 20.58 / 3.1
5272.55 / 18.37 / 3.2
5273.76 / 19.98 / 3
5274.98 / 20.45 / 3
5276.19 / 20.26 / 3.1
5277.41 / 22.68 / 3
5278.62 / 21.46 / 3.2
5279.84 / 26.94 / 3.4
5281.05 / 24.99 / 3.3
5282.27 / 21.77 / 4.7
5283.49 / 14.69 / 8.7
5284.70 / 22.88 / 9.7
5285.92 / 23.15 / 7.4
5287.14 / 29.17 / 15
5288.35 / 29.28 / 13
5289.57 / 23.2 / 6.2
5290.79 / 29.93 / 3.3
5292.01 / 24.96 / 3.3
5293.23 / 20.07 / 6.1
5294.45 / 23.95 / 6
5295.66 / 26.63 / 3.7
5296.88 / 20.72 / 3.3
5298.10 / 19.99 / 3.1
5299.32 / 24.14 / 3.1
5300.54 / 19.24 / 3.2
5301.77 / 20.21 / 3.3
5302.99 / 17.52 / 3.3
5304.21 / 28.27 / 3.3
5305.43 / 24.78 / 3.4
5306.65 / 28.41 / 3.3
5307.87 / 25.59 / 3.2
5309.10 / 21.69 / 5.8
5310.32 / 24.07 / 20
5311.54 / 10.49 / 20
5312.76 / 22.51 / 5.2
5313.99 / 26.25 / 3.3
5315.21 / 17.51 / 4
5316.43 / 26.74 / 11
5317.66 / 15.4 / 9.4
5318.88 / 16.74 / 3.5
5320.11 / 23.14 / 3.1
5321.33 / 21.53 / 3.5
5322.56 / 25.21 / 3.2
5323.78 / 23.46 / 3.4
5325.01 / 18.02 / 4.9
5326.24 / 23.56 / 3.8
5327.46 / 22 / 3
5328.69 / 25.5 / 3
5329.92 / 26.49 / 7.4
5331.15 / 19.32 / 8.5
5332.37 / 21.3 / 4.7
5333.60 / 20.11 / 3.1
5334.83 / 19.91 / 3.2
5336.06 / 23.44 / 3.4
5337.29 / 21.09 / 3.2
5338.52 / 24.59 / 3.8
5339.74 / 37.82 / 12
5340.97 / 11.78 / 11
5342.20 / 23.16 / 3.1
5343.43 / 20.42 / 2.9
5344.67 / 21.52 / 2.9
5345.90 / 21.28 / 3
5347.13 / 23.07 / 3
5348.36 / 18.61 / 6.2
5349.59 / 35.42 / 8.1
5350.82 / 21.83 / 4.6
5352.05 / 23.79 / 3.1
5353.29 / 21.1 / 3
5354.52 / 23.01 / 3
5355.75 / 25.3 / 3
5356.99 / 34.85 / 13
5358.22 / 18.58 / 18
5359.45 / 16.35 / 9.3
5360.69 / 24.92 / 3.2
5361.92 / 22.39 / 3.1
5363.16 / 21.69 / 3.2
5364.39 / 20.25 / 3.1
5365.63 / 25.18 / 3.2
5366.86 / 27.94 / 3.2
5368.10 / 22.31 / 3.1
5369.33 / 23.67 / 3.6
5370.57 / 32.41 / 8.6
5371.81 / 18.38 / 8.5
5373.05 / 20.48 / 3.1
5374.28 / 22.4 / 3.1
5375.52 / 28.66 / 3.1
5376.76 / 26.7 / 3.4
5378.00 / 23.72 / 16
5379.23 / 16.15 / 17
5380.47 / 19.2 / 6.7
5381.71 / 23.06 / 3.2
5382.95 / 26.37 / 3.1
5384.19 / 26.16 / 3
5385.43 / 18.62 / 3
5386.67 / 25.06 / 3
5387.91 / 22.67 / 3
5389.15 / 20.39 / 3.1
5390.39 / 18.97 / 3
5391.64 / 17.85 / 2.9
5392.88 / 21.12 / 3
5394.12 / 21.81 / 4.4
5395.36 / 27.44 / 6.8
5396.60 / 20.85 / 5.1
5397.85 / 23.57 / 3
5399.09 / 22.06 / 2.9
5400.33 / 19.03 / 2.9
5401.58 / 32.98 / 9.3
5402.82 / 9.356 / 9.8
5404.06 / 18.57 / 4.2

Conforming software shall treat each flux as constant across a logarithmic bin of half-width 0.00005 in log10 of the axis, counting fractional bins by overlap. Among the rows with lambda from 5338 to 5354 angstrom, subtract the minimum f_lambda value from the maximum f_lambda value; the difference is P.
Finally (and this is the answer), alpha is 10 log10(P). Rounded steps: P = 26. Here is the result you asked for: 14.2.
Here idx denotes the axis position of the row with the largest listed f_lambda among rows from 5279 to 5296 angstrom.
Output 5290.79 angstrom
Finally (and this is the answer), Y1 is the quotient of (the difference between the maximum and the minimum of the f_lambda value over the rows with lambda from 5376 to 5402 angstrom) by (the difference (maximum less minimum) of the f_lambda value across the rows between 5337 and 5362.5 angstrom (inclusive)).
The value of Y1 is 0.65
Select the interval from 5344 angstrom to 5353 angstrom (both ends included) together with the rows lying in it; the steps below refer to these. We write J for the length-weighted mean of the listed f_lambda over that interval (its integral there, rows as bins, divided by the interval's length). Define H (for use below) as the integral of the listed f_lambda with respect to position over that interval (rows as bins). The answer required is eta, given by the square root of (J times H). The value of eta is 71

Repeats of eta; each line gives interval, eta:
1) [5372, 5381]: 67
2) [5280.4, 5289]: 70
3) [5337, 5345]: 65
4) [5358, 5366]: 60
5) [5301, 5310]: 71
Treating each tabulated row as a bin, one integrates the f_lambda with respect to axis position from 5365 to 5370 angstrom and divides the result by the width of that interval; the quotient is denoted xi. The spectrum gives 24.8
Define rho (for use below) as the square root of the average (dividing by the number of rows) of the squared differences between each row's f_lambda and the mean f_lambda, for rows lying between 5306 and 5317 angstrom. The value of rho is 5.3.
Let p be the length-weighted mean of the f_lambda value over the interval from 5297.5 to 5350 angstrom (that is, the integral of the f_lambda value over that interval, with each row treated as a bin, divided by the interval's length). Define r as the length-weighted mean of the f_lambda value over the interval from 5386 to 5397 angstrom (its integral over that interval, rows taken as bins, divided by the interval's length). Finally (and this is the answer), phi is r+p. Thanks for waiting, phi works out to 44.1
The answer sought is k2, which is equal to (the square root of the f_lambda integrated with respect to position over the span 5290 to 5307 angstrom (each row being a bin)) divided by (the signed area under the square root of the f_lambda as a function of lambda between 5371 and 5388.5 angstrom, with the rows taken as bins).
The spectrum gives 0.98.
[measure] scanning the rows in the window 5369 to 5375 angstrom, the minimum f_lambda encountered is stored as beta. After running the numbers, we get 18.38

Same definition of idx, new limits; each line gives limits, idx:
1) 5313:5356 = 5339.74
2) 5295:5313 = 5306.65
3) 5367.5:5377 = 5370.57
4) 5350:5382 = 5356.99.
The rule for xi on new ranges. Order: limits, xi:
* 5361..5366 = 22.4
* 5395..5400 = 23.0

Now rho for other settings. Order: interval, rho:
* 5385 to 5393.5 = 2.3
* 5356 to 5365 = 5.6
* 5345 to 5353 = 5.4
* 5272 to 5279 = 1.3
